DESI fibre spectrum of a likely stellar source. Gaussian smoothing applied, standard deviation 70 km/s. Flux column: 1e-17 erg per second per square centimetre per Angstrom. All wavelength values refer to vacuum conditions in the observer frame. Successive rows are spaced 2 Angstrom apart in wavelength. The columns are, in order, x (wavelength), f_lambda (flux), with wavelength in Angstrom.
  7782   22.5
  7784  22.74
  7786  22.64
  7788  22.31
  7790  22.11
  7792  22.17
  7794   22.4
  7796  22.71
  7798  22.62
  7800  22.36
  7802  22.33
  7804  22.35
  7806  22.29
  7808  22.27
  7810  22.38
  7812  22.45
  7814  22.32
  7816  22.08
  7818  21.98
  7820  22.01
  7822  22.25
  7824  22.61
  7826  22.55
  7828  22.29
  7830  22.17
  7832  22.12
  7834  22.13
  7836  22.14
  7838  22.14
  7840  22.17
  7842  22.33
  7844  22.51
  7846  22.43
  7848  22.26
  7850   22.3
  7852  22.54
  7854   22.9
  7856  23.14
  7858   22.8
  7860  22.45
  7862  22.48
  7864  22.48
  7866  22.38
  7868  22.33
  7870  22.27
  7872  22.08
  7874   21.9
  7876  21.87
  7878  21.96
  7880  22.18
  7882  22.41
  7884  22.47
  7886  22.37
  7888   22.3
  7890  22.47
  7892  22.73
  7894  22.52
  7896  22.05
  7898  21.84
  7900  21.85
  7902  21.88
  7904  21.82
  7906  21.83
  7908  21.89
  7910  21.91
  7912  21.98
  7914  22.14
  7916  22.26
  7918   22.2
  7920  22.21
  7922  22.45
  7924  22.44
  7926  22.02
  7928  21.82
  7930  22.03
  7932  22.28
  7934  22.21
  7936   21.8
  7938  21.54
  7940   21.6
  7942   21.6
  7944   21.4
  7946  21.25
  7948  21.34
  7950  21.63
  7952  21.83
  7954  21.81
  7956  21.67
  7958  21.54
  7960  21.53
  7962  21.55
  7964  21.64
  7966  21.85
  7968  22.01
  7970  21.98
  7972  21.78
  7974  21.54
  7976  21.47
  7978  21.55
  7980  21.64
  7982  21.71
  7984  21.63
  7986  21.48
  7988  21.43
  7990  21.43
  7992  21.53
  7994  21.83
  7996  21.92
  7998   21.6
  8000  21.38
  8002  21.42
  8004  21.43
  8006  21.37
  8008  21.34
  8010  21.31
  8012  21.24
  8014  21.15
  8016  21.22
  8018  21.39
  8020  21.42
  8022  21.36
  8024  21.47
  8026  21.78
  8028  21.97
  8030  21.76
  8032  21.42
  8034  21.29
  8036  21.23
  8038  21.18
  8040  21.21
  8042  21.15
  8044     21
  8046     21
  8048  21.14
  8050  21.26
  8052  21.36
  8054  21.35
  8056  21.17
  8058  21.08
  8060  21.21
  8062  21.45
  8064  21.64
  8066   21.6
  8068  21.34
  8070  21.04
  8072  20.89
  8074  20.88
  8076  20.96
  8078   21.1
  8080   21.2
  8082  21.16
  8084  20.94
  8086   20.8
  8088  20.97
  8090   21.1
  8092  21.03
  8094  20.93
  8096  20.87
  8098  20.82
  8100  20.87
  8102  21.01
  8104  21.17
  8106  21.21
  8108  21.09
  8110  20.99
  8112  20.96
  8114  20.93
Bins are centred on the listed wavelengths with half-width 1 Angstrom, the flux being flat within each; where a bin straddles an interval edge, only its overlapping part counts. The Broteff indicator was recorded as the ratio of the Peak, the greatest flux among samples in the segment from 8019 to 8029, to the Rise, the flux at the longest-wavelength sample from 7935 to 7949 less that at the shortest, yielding -48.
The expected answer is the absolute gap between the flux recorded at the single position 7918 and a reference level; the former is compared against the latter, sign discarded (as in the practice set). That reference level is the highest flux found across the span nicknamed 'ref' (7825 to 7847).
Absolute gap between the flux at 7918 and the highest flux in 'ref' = 0.35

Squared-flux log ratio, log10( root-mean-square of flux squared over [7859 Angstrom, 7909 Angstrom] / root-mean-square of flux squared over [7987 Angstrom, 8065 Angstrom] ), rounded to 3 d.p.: 0.032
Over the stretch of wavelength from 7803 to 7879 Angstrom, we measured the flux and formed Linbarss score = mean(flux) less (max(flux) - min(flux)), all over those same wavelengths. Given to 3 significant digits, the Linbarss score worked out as 21.0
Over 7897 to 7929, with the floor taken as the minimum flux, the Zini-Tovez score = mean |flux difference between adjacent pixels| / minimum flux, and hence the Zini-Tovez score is 0.0045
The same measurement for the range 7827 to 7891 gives 0.0058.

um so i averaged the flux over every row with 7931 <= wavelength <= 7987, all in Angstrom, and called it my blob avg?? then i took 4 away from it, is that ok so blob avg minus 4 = 17.7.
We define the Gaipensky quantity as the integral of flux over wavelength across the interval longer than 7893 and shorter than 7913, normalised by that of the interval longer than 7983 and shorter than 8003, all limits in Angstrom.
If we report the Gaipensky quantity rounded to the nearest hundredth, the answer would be 1.02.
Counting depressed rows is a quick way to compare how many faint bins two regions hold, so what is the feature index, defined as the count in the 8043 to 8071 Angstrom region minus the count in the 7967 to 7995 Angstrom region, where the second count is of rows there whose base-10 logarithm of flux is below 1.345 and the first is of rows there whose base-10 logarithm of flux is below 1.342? 0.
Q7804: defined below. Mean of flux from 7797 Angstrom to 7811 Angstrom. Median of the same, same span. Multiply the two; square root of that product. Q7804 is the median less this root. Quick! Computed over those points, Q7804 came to -0.011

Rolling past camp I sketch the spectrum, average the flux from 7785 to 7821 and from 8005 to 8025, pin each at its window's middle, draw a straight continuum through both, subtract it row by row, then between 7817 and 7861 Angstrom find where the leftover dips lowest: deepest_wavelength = 7818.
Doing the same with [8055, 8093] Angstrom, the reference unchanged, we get 8086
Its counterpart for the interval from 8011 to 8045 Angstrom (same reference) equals 8044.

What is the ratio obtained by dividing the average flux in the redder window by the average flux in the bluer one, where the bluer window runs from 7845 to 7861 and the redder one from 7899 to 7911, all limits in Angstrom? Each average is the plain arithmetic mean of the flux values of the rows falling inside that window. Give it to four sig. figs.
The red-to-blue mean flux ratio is 0.9673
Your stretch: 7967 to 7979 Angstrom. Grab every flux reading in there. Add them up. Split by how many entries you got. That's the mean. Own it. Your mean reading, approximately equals 21.7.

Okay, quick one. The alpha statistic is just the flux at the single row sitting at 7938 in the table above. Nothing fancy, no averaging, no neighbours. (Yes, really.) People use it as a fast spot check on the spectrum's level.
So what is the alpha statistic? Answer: 21.54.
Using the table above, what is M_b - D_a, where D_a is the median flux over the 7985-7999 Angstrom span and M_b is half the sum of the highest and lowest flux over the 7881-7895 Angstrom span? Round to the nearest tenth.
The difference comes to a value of 1.0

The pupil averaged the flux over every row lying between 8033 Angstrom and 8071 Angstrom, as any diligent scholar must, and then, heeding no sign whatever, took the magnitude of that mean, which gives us 21.2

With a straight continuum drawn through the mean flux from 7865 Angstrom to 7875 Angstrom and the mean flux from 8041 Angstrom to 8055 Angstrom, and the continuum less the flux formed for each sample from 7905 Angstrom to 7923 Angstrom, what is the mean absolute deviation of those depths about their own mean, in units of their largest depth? 1.3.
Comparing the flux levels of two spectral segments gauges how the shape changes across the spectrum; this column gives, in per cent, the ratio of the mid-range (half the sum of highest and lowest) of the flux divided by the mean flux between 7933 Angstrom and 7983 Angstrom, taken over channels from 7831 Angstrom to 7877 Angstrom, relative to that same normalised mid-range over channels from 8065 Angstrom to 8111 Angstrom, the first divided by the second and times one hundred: 106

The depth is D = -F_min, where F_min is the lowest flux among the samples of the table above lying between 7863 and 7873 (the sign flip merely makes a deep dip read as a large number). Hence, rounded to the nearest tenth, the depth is -22.1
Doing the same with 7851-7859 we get -22.5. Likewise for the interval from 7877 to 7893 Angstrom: -22.0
